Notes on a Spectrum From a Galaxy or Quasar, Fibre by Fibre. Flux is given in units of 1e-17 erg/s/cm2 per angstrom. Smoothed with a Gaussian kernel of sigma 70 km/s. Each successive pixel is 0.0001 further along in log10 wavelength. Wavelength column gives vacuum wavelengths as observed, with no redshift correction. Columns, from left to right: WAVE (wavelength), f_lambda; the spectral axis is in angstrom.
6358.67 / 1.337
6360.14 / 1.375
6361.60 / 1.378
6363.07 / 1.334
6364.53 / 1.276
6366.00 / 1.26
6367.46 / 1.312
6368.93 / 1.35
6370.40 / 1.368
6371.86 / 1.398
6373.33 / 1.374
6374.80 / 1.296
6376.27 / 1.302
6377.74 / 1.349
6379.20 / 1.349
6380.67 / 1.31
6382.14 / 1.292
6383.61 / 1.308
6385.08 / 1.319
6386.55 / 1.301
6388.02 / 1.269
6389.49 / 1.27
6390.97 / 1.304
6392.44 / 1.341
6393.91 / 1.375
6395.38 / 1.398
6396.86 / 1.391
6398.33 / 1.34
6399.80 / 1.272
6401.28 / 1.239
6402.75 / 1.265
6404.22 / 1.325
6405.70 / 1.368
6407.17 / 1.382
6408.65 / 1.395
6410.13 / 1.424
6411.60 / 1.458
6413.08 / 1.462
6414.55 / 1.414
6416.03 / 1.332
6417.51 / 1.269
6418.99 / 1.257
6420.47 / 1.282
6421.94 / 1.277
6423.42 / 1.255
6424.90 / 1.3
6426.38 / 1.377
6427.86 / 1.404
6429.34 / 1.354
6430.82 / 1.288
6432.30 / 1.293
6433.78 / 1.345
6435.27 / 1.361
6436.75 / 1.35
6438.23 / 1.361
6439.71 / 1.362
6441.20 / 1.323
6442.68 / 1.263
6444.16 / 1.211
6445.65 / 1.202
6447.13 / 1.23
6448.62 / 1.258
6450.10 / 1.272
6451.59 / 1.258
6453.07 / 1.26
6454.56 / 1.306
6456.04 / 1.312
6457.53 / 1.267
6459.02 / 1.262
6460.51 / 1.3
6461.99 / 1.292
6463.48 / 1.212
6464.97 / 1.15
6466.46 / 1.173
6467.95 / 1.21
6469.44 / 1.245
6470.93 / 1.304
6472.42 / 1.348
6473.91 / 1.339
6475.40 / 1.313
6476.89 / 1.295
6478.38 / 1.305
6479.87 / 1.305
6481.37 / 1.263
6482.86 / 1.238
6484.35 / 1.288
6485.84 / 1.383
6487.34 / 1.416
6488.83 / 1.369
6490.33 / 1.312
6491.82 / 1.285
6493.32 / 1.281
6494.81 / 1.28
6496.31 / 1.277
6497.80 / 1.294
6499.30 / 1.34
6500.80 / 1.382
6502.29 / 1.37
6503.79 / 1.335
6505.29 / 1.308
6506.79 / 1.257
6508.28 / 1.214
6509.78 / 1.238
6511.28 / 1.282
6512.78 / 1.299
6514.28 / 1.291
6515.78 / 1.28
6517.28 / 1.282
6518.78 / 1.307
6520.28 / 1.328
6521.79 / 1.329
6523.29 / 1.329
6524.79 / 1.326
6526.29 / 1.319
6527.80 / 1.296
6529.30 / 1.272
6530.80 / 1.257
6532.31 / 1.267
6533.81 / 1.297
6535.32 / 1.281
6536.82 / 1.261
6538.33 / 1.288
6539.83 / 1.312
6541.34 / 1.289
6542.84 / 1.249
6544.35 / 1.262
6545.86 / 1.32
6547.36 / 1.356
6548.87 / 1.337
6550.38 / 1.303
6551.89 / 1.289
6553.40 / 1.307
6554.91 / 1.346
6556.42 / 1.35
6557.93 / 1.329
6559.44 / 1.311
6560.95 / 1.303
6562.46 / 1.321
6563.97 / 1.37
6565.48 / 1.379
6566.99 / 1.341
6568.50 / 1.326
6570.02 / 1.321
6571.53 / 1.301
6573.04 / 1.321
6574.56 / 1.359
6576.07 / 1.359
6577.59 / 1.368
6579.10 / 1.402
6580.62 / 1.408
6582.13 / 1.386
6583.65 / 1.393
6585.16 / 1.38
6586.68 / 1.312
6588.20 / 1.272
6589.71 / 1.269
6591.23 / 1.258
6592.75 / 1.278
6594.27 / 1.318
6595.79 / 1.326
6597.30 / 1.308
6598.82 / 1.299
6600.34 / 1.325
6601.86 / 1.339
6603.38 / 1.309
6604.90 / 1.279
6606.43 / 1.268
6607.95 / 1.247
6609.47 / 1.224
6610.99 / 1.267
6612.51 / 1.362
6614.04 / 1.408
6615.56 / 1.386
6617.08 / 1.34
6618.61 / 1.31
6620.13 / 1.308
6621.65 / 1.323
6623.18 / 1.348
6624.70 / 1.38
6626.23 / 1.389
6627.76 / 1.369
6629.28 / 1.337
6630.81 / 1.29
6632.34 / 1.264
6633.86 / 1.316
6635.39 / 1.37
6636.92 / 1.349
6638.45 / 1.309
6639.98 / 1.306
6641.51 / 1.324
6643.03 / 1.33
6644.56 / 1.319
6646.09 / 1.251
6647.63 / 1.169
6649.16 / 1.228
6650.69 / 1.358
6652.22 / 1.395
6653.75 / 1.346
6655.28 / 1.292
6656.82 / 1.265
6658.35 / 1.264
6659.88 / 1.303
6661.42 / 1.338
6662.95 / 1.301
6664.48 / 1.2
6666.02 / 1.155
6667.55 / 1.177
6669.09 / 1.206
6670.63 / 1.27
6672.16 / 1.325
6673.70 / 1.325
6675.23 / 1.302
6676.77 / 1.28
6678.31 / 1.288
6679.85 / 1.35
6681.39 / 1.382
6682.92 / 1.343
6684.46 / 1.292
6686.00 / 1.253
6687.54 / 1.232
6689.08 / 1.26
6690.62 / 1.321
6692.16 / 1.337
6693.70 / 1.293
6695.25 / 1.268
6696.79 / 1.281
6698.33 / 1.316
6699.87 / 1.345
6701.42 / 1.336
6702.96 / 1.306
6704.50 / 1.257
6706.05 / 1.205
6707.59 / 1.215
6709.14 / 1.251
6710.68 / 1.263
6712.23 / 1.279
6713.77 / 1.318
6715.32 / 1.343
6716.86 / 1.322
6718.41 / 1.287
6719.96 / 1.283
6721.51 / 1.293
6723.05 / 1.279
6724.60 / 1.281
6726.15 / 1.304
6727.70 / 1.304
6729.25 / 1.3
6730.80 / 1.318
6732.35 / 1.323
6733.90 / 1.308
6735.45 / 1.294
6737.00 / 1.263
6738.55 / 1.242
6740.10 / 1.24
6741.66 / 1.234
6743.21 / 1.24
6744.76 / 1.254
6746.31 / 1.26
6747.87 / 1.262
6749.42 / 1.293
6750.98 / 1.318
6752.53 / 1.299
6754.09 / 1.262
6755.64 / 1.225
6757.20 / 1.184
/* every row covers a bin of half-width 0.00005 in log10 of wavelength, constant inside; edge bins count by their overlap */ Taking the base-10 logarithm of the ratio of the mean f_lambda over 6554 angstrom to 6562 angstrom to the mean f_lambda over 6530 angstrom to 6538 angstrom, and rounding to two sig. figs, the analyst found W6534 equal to 0.018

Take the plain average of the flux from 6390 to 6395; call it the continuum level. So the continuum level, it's 1.34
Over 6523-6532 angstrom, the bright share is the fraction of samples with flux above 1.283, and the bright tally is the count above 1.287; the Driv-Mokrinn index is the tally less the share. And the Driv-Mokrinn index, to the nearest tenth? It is 3.3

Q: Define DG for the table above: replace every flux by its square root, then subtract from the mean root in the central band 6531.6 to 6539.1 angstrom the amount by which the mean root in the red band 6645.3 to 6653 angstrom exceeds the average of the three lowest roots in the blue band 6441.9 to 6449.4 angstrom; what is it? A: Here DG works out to 1.10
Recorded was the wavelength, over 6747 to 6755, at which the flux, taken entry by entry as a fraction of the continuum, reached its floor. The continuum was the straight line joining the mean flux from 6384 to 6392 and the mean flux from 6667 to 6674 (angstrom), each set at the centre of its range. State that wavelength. 6747.87 angstrom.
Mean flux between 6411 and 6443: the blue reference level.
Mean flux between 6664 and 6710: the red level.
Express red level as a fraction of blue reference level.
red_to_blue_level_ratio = 0.96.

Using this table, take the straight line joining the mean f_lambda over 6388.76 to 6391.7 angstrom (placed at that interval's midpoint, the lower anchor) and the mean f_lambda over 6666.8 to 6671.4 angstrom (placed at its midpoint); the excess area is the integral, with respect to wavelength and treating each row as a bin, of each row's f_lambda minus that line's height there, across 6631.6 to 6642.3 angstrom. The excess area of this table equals 1.0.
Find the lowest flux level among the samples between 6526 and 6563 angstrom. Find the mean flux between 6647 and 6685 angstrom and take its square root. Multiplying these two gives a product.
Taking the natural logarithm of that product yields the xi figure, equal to 0.348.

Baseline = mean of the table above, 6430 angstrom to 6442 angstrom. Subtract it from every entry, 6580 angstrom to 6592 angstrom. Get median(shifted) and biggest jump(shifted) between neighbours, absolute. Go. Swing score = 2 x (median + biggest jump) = 0.16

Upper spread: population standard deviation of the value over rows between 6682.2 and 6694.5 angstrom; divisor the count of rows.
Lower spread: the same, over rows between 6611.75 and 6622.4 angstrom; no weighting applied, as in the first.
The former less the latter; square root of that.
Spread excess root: 0.05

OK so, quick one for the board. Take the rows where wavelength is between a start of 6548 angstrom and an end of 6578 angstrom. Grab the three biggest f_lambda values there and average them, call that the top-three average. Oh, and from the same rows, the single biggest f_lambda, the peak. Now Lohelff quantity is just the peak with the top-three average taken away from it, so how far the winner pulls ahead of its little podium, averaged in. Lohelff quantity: 0.007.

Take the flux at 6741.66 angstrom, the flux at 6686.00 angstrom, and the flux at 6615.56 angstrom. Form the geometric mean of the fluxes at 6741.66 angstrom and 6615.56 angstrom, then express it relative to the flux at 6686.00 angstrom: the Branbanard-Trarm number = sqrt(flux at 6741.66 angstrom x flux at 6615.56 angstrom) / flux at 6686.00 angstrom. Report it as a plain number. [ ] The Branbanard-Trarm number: 1.04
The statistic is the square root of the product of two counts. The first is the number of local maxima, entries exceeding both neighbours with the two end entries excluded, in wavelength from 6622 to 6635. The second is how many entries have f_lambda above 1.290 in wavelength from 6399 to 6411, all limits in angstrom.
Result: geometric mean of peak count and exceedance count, 2.2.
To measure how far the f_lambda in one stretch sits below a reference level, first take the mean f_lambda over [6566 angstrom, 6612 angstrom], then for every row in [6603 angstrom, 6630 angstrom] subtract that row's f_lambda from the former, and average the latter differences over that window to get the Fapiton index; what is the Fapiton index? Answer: -0.006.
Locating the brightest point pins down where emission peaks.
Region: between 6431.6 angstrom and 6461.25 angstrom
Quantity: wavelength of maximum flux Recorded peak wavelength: 6439.71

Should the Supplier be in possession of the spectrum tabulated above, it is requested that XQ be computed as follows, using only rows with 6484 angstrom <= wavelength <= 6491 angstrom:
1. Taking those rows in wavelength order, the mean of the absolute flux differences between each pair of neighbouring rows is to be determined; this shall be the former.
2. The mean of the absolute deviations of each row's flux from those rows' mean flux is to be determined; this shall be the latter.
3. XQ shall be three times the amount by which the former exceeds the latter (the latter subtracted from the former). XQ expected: 0.05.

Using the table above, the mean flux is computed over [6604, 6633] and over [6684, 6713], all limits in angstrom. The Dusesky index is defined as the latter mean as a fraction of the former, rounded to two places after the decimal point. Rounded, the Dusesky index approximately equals 0.97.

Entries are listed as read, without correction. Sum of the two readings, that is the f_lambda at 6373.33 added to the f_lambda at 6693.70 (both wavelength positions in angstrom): 2.67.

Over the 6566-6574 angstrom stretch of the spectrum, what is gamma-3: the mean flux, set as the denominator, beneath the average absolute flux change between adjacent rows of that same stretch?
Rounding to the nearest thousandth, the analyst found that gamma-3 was 0.011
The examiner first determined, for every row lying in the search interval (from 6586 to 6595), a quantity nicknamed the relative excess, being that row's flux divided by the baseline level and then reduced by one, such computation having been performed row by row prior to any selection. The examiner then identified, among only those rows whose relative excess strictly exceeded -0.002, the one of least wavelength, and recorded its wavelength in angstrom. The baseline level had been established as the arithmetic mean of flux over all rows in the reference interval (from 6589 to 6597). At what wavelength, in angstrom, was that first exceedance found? 6586.68 angstrom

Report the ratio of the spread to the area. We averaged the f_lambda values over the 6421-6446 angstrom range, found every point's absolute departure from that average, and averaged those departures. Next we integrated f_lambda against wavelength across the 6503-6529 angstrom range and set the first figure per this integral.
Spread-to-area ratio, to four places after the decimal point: 0.0015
